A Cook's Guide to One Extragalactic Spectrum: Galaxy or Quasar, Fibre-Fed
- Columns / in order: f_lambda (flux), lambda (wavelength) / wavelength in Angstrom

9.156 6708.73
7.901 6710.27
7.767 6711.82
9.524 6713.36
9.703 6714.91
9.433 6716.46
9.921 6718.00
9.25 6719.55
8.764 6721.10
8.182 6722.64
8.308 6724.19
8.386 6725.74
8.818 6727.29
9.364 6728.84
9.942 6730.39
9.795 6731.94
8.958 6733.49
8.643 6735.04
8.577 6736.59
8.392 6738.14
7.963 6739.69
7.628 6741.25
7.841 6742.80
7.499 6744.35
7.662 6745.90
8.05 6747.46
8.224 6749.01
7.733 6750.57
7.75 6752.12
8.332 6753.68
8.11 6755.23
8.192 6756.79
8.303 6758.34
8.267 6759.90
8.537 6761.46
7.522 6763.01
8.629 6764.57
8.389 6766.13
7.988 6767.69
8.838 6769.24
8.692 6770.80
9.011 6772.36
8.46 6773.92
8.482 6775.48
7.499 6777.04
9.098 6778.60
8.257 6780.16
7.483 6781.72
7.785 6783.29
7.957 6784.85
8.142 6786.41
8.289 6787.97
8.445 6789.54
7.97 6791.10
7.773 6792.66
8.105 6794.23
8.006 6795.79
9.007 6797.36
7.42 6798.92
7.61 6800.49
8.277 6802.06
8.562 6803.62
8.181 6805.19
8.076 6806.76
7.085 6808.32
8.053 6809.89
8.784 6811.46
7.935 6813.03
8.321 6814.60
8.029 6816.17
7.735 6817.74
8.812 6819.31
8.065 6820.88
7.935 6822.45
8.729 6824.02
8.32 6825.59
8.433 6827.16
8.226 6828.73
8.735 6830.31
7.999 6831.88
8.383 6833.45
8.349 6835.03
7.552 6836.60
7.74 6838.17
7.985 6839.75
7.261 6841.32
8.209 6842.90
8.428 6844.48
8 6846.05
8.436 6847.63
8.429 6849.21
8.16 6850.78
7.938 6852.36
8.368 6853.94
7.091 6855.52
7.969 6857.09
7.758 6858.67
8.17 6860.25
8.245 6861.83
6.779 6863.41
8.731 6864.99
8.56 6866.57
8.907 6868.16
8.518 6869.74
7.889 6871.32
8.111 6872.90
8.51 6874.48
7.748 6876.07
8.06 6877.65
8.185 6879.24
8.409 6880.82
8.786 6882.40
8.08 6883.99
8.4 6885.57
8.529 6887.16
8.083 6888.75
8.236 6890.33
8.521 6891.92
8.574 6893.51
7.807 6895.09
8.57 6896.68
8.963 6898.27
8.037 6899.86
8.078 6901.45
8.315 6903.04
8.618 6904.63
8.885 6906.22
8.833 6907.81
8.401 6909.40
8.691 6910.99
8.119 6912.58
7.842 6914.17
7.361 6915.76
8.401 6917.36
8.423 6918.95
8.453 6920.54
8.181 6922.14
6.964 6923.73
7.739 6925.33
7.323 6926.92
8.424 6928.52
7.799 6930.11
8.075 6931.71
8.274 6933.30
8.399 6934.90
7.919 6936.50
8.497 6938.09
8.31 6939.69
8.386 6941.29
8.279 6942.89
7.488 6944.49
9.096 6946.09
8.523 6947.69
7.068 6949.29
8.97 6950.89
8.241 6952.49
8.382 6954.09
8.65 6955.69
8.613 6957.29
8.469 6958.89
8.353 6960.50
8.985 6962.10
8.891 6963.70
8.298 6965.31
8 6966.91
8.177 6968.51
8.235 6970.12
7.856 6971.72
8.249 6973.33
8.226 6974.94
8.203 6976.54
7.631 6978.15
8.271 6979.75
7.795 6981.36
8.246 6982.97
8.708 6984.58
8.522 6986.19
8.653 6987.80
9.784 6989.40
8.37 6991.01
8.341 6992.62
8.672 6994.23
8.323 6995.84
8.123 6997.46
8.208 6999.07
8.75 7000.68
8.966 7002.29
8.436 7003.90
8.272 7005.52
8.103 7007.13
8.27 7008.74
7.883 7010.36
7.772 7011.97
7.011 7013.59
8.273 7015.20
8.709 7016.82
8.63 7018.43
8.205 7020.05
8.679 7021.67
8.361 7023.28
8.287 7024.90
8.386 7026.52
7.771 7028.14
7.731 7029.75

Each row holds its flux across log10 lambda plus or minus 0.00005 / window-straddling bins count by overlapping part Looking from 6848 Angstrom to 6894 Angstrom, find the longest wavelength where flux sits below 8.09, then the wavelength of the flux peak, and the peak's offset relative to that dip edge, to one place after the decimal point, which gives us -20.6 Angstrom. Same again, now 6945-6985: -35.3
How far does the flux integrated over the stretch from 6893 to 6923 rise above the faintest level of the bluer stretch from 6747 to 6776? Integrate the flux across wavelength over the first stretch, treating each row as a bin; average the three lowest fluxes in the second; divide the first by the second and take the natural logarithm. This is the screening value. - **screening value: 3.49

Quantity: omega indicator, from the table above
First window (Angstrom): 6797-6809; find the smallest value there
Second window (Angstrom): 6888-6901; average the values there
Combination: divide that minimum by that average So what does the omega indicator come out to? 0.85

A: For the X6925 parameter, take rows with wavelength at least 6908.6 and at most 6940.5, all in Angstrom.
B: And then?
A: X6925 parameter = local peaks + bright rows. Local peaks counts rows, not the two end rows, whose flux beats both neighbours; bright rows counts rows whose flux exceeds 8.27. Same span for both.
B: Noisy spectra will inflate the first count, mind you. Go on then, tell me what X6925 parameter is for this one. 16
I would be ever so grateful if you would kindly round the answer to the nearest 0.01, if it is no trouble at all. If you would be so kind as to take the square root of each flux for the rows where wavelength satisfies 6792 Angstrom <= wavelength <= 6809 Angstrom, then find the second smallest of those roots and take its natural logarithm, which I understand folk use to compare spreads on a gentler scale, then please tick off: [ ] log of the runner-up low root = 1.00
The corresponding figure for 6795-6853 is 0.99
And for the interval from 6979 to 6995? 1.05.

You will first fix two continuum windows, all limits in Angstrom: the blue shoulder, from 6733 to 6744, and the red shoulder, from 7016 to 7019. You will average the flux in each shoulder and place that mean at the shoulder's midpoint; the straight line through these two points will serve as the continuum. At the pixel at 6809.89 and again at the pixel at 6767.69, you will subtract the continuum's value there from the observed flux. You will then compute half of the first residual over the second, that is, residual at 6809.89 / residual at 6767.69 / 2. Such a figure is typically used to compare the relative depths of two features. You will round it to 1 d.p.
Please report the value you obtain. 0.5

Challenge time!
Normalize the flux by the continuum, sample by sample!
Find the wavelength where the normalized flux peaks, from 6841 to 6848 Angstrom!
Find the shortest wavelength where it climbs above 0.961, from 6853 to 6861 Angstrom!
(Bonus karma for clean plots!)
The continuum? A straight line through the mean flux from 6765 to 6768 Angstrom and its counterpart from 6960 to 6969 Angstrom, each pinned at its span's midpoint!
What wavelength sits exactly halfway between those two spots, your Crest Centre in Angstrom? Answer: 6850.8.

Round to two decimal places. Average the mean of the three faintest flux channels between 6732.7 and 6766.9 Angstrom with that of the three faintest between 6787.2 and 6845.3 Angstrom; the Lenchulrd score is 7.40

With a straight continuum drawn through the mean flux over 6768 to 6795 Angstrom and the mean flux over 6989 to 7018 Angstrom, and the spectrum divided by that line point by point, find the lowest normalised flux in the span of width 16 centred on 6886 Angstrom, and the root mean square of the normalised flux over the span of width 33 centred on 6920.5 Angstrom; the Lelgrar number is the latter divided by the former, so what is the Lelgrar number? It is 1.01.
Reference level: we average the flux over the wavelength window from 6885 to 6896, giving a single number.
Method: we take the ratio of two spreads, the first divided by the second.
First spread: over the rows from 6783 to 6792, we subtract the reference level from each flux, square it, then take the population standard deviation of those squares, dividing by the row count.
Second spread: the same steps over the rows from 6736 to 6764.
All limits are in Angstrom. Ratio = 0.43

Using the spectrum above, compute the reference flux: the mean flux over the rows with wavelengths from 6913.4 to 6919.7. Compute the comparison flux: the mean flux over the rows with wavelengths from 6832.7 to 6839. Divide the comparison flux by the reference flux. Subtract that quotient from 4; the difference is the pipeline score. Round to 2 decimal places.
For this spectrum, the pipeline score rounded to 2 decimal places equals 3.00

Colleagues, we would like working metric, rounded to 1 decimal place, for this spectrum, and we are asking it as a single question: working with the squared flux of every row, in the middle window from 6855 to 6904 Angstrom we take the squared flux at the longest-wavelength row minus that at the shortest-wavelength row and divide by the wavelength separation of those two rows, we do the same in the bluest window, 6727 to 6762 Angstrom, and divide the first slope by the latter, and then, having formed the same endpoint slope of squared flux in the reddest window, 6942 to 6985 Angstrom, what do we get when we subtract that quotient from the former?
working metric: 3.0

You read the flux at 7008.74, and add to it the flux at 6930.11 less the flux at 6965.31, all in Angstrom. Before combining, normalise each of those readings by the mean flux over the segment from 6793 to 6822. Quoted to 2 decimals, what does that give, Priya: 0.96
